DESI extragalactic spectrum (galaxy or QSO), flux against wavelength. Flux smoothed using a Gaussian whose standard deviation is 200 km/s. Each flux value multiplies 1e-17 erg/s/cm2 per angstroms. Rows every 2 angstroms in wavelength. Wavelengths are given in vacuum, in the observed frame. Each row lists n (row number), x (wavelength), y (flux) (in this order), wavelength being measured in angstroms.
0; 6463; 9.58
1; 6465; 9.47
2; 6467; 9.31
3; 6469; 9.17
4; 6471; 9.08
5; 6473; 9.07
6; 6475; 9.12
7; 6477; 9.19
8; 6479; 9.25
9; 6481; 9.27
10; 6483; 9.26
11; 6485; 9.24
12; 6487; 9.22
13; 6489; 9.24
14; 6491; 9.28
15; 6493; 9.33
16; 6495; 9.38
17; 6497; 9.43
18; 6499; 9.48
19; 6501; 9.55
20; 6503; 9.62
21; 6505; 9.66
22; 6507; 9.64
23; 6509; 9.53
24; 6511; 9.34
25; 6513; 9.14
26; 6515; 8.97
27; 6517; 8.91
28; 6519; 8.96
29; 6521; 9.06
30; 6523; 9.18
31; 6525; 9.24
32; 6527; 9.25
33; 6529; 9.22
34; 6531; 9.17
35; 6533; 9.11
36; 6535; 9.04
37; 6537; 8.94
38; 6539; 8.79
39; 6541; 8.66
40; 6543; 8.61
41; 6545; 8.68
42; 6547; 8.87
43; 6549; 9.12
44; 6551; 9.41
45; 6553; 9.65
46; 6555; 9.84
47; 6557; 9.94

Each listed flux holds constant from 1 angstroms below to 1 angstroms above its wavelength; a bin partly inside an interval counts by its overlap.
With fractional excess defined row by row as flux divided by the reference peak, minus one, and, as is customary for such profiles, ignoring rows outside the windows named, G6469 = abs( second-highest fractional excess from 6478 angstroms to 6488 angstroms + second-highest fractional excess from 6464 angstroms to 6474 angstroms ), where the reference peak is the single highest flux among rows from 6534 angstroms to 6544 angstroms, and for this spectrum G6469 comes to 0.054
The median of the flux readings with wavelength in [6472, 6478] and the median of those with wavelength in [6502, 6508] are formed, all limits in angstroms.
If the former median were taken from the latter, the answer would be 0.5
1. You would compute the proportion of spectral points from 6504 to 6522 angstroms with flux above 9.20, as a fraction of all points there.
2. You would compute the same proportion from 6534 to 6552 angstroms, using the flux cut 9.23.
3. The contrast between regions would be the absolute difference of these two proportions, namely 0.33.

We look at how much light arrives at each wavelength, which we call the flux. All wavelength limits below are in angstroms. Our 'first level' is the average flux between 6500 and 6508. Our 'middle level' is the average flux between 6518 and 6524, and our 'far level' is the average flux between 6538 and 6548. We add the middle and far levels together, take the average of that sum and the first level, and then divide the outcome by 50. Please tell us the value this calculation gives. 0.274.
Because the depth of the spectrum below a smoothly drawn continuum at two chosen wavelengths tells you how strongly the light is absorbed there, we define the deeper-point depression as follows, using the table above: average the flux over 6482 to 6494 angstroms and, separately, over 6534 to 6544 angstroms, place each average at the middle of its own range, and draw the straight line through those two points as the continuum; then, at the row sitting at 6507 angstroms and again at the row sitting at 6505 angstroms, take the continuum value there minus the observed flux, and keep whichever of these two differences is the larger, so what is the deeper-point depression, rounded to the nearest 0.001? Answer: -0.547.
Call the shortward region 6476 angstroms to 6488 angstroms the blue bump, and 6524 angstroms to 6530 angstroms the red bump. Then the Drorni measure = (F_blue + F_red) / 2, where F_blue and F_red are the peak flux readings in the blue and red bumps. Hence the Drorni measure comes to 9.26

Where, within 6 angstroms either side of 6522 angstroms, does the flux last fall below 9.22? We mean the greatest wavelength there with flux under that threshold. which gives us 6523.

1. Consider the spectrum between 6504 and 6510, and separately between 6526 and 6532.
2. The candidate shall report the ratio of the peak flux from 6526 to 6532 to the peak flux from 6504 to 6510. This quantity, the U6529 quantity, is 0.96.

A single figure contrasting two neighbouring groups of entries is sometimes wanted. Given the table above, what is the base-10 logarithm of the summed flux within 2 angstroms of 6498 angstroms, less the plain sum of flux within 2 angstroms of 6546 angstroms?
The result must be -16.3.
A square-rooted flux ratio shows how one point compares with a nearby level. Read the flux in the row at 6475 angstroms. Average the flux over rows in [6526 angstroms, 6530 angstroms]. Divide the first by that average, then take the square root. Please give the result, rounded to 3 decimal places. 0.994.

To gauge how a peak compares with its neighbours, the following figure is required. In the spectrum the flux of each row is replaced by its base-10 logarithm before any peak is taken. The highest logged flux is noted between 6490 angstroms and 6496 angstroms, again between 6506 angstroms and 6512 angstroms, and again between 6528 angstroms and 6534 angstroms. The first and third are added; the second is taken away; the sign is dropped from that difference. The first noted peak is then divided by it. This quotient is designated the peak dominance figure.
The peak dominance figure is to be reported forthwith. 1.02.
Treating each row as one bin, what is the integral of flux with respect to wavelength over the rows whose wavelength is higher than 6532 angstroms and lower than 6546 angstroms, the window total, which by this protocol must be 124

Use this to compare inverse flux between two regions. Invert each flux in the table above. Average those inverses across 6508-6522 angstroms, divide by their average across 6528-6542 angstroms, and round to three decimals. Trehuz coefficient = 0.985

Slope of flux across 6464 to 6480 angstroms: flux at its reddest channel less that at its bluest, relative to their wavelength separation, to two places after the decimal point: -0.02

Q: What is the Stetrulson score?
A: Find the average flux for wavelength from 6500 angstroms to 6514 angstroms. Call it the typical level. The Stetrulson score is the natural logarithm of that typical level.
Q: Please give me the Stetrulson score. 2.25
